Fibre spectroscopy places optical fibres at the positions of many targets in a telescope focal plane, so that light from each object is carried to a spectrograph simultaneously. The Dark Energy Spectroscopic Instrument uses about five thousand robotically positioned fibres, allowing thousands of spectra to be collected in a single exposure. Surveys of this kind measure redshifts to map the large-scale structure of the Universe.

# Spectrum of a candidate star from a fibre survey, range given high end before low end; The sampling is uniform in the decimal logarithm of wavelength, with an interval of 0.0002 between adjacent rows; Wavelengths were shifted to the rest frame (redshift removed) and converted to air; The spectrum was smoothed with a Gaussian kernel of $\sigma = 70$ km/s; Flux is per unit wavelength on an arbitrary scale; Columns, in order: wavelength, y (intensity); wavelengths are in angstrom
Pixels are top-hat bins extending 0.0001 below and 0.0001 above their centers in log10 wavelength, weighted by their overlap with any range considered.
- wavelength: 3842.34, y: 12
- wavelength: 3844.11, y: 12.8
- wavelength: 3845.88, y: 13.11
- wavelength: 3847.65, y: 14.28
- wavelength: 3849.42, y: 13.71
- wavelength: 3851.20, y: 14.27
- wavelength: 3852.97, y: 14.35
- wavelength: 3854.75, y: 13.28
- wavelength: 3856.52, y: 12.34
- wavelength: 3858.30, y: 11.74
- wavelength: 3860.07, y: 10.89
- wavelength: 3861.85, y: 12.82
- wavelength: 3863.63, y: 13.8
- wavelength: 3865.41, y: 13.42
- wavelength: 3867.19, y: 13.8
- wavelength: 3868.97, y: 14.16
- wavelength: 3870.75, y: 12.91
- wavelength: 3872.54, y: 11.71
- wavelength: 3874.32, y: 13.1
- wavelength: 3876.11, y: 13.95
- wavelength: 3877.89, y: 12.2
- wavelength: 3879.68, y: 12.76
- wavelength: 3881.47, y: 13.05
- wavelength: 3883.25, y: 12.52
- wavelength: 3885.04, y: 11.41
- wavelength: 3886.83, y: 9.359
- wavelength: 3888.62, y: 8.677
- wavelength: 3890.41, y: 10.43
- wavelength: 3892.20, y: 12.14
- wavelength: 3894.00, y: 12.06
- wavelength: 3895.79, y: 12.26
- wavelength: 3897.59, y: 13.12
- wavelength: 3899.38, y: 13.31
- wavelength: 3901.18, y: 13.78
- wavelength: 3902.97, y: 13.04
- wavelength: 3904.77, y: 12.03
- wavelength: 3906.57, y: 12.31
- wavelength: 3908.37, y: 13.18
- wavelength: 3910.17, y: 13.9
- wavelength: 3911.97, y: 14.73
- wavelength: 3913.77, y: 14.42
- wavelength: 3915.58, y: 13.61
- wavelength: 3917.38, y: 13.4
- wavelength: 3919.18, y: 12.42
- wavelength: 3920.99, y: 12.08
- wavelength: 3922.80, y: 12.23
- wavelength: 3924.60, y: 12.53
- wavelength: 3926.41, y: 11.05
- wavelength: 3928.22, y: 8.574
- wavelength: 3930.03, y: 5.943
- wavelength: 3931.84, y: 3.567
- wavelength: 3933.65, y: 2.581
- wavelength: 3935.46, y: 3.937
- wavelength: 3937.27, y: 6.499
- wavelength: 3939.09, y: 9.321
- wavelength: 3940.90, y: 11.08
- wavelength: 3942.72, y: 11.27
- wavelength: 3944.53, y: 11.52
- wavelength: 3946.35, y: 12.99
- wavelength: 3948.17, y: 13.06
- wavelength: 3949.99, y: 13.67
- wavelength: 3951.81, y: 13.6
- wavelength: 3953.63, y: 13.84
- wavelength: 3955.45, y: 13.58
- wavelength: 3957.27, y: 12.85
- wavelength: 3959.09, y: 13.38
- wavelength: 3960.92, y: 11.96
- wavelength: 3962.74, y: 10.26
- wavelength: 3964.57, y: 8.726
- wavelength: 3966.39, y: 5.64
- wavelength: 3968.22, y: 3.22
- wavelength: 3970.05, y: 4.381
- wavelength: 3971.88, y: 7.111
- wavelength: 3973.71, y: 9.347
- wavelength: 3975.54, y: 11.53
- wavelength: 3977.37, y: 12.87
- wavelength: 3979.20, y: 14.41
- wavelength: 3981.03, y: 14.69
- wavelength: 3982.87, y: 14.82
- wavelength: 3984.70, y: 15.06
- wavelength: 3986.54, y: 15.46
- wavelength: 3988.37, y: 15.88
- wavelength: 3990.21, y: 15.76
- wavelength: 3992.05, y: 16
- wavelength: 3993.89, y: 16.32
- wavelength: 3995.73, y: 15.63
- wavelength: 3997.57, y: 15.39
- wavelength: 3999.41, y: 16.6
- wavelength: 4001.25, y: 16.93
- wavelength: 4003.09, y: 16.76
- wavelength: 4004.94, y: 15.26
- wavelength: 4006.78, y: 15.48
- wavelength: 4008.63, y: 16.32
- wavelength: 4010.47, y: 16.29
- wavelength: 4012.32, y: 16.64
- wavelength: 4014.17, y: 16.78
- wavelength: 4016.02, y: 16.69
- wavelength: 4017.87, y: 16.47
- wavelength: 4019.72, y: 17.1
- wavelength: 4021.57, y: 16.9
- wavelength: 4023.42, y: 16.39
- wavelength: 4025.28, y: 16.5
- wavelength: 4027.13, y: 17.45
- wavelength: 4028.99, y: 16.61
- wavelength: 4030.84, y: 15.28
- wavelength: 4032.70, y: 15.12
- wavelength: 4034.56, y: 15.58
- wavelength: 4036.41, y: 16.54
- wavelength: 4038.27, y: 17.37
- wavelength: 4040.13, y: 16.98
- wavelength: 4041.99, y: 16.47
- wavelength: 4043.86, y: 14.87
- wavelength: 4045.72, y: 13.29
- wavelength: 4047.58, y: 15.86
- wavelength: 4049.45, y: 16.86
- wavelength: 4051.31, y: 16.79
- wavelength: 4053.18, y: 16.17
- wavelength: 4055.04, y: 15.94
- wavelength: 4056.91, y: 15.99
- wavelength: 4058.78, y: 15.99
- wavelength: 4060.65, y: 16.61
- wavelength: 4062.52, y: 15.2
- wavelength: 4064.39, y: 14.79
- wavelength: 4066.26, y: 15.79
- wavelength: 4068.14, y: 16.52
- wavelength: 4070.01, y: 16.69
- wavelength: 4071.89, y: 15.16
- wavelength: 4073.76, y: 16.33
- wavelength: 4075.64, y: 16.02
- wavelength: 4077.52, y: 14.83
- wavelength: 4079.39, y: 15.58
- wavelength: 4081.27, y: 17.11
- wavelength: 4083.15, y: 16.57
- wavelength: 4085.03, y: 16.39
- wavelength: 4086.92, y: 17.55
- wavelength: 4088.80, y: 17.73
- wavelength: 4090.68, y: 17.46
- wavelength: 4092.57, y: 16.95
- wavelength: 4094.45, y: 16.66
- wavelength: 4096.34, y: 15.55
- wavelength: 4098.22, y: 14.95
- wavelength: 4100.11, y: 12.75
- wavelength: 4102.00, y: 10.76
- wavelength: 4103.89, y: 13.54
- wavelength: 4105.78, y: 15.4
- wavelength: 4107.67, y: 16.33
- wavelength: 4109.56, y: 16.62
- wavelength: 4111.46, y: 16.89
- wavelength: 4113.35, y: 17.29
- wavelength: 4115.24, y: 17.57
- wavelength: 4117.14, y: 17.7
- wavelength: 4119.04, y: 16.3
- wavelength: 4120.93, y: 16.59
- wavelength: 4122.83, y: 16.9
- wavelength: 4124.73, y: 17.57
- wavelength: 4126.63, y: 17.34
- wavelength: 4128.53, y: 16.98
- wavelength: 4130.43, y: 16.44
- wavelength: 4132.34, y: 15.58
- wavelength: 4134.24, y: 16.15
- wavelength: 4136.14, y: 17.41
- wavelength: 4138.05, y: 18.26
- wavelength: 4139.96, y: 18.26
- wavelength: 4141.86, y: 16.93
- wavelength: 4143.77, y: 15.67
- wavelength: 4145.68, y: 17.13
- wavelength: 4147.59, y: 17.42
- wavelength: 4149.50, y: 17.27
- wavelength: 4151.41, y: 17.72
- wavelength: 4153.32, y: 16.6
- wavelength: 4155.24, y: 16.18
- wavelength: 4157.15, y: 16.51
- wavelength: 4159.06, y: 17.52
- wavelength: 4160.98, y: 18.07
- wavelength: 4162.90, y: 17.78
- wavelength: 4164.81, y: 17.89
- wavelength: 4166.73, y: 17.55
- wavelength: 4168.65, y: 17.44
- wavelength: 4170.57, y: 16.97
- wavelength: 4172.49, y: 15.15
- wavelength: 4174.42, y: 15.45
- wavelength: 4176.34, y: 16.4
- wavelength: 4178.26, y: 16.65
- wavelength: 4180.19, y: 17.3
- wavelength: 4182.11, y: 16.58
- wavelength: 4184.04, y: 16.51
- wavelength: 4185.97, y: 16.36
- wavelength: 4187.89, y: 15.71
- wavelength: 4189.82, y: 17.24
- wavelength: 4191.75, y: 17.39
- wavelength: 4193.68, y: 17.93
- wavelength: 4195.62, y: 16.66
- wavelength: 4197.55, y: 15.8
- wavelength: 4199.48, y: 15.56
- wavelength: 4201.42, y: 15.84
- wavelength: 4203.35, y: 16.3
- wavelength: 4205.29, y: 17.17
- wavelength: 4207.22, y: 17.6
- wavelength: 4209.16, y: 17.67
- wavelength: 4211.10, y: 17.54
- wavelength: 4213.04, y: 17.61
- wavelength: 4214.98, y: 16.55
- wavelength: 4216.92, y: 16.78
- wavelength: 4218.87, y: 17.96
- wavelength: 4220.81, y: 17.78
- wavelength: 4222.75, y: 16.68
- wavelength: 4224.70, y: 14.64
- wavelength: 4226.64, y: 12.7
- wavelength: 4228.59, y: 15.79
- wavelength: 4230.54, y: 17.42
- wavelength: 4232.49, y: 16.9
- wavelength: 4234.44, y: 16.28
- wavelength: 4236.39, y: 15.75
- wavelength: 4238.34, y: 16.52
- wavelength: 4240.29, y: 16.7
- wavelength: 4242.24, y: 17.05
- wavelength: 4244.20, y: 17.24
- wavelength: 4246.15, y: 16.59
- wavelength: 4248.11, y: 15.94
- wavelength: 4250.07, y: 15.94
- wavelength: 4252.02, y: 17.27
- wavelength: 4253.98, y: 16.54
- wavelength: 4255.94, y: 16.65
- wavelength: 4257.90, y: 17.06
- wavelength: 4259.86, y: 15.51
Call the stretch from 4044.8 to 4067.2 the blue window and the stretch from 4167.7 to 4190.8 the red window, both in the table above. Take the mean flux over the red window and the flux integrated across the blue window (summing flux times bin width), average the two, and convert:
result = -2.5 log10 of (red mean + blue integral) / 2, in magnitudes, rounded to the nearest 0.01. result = -5.67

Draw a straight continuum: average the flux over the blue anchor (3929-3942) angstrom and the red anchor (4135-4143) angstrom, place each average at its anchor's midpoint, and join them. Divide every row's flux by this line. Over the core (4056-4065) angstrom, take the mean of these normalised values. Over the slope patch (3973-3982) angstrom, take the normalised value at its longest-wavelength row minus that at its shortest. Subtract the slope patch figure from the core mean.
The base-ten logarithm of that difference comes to -0.20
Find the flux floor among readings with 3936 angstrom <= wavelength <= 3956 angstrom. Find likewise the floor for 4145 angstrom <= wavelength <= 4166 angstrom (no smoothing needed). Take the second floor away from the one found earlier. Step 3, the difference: -9.7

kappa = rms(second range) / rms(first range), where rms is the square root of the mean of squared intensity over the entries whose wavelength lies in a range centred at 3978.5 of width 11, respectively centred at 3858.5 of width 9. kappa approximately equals 1.07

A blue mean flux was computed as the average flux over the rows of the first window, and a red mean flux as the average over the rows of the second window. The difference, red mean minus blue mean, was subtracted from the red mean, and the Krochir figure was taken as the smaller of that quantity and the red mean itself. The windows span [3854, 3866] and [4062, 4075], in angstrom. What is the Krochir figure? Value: 12.6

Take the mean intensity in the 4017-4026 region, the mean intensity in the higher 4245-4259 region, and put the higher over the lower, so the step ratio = 0.99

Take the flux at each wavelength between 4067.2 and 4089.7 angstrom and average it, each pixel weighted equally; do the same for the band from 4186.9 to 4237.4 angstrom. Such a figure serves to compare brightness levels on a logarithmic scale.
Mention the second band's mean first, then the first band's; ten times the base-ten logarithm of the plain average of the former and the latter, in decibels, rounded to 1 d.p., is 12.2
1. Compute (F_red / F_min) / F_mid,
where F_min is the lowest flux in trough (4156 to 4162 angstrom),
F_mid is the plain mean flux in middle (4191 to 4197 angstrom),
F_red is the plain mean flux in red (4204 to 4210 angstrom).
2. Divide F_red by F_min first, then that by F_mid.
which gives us 0.061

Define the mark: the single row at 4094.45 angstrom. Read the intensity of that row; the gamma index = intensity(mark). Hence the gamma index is 16.66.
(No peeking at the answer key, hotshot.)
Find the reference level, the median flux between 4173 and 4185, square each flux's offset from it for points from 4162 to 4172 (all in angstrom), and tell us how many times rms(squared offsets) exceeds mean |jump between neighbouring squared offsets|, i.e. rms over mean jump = 2.53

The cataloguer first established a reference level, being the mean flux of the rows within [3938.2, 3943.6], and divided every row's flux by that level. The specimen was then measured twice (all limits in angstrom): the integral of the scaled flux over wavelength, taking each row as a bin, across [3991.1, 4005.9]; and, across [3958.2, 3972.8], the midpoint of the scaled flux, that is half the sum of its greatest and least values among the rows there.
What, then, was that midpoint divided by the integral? 0.035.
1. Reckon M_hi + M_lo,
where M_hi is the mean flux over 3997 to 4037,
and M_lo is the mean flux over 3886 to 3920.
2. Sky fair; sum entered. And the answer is 28.9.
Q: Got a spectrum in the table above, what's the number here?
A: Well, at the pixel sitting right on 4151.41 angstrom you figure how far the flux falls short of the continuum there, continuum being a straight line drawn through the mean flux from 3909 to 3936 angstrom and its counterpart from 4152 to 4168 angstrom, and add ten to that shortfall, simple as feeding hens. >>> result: 9.3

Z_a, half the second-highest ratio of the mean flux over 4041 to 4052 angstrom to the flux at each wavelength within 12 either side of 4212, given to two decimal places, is 0.48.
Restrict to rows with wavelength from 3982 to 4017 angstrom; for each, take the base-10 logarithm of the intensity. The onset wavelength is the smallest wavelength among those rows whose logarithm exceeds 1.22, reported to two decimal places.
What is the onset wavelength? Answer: 3999.41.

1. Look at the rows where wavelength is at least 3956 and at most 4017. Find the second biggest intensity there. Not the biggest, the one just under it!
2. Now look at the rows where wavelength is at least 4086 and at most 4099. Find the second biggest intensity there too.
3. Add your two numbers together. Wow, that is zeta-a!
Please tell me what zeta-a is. 34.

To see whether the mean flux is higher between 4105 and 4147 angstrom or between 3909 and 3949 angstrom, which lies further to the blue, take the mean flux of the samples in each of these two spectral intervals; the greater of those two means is 16.9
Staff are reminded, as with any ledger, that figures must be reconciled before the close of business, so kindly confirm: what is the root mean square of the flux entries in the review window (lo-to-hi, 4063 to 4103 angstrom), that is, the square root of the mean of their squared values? 16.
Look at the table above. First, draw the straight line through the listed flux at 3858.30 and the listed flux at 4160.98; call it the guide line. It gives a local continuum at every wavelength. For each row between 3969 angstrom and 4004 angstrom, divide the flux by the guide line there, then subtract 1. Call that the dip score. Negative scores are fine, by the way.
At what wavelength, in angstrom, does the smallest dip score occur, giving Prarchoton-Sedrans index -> 3970.05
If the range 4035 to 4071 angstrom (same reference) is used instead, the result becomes 4045.72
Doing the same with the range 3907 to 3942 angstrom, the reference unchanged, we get 3933.65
